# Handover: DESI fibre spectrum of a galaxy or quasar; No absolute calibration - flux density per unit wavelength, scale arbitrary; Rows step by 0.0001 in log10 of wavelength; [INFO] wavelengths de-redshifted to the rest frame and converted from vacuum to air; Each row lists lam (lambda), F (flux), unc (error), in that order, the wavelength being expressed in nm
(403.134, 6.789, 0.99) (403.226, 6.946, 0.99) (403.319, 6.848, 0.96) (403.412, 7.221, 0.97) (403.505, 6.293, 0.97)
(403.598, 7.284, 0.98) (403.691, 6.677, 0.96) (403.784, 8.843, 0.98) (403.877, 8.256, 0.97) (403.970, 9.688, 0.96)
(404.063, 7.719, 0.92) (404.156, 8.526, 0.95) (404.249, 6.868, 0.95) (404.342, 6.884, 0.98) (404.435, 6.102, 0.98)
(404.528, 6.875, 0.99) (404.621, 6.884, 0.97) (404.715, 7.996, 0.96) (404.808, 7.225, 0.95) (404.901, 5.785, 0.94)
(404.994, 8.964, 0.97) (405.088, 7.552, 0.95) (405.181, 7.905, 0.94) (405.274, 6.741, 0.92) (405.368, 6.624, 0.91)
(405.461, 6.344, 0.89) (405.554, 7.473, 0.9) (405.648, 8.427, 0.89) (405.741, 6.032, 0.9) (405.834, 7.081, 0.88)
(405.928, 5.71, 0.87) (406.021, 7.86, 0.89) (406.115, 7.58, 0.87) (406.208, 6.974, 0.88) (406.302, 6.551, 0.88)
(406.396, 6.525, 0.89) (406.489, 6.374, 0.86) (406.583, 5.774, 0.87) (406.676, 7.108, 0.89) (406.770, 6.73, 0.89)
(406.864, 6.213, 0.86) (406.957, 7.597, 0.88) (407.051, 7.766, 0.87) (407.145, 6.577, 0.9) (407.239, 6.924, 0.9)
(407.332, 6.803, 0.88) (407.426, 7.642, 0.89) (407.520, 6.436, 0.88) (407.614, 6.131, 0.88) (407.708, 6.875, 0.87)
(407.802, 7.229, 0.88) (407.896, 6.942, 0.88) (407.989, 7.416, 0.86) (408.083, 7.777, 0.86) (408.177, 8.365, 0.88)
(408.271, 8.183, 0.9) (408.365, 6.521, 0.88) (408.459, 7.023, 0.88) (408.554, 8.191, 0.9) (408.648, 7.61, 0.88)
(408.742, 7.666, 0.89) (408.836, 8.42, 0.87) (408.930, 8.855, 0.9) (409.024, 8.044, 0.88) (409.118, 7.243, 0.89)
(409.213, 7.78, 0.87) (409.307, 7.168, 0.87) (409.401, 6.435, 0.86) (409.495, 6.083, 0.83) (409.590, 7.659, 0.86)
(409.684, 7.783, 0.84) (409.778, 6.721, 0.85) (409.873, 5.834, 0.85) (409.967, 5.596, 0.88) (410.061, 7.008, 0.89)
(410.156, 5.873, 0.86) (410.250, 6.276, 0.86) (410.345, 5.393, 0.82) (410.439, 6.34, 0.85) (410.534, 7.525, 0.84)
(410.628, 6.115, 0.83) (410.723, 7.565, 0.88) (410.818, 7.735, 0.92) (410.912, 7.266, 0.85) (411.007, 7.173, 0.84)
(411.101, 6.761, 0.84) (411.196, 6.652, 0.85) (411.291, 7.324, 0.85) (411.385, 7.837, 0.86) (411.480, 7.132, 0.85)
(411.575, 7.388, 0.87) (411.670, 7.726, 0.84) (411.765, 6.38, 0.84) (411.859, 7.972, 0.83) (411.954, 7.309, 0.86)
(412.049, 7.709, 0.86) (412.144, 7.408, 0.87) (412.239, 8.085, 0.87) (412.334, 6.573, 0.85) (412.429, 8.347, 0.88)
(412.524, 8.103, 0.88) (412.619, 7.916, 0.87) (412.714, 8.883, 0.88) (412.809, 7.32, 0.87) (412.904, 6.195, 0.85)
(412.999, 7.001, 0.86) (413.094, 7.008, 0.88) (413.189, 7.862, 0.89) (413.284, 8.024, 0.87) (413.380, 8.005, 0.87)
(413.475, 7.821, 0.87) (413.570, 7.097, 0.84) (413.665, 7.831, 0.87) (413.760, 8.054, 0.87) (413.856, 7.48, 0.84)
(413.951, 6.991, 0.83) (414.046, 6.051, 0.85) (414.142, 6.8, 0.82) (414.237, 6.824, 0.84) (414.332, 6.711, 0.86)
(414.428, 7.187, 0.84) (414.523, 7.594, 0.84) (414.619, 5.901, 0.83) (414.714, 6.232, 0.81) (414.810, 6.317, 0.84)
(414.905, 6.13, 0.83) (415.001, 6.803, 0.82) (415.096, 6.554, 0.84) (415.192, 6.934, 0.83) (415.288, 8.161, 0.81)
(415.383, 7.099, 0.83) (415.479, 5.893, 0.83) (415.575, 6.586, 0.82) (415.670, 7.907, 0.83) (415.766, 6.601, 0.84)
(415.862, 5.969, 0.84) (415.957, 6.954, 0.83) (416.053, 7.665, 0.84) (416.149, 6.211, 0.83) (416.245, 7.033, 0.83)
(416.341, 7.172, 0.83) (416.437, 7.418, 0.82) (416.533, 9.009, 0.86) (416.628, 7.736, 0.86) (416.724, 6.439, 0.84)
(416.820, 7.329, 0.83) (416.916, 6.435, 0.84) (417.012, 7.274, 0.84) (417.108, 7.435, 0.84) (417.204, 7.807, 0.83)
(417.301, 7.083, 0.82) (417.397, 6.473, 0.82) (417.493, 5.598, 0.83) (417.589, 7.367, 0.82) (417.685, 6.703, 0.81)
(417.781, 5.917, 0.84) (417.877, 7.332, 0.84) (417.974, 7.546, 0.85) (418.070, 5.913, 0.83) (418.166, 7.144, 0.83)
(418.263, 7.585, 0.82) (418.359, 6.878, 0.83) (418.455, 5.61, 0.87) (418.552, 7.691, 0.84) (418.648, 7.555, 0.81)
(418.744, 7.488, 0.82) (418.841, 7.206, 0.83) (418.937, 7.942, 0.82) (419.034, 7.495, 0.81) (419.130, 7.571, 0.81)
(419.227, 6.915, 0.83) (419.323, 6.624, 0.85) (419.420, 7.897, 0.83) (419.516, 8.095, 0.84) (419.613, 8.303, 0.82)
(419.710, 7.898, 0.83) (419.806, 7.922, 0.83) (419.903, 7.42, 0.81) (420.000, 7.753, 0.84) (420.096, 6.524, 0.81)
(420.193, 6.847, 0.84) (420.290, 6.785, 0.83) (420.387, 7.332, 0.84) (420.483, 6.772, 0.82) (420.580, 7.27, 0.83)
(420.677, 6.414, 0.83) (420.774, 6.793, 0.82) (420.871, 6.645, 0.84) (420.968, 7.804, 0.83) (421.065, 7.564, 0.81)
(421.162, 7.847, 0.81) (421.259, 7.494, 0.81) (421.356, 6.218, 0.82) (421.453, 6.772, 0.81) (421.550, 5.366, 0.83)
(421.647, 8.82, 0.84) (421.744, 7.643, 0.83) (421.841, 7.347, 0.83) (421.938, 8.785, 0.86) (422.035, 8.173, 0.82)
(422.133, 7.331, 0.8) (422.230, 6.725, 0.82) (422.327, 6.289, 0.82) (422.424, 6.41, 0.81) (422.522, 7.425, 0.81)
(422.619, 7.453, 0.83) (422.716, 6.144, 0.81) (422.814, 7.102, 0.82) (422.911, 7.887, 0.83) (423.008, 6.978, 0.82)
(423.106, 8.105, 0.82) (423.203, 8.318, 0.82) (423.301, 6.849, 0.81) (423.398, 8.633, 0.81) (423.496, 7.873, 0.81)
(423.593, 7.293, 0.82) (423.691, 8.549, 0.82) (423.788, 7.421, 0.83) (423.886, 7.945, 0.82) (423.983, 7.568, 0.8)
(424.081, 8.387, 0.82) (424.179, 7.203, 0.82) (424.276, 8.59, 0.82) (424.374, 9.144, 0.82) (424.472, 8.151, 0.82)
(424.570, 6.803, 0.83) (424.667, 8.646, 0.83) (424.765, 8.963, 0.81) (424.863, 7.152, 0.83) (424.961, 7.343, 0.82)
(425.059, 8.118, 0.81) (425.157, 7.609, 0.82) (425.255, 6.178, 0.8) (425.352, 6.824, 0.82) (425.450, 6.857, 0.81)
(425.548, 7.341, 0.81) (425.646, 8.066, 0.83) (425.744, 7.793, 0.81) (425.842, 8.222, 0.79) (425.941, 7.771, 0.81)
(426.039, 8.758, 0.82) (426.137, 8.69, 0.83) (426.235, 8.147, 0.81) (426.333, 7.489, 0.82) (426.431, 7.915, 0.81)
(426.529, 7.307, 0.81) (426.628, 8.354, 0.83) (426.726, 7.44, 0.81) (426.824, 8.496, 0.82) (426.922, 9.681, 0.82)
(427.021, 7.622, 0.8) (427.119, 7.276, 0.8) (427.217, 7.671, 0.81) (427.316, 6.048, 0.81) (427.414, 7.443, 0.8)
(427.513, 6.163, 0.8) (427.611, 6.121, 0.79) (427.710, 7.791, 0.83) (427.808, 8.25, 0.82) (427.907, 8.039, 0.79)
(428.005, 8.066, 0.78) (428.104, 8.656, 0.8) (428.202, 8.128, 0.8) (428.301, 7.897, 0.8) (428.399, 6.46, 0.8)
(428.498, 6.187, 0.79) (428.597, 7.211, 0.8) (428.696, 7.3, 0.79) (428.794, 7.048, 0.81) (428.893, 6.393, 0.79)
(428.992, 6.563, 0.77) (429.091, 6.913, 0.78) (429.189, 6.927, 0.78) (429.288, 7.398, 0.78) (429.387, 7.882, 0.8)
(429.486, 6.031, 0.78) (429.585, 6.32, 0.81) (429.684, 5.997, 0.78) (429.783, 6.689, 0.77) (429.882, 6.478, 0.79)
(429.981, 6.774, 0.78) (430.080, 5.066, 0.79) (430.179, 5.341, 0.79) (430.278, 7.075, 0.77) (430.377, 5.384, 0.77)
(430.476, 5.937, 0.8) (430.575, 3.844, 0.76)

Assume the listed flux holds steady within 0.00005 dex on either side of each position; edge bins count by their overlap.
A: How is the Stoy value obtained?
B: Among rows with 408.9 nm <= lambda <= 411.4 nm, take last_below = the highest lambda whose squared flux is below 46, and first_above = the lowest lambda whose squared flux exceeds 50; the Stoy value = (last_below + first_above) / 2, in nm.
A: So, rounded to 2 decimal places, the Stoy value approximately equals 410.06 nm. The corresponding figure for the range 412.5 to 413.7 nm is 412.71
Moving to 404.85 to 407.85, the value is 406.30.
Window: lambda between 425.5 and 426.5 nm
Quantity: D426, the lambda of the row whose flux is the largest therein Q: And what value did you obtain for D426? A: 426.039 nm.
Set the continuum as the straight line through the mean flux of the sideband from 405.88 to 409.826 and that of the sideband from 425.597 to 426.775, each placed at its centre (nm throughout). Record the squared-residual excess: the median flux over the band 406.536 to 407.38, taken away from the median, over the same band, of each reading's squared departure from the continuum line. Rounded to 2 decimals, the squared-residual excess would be -6.59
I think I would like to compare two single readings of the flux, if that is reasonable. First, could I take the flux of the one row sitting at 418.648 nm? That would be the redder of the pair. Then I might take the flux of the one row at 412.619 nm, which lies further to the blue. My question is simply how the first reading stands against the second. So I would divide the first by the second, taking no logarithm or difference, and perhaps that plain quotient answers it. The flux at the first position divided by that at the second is 0.95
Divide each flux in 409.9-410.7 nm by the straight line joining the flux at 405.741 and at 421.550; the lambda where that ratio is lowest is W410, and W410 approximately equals 410.345 nm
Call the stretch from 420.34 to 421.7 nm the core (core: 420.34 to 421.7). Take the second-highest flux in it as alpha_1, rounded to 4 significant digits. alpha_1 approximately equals 7.847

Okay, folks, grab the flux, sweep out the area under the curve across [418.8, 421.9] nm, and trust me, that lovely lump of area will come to 23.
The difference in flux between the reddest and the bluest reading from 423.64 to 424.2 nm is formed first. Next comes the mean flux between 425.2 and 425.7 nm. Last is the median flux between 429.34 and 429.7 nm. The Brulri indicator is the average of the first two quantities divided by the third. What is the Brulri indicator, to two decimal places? 0.46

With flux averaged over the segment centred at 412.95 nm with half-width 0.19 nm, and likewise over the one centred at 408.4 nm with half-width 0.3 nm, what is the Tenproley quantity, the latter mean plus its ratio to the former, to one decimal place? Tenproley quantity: 8.8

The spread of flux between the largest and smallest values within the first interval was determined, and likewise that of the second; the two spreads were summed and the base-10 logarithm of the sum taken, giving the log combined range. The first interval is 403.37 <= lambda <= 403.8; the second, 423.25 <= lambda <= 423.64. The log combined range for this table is 0.64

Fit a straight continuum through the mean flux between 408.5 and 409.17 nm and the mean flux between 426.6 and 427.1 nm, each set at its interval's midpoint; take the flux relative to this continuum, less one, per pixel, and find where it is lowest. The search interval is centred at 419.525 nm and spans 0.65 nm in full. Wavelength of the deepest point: 419.323 nm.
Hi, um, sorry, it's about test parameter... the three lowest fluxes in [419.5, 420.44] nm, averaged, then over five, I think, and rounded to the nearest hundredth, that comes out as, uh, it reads 1.34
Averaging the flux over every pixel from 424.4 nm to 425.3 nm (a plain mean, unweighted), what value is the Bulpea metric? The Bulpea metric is 7.7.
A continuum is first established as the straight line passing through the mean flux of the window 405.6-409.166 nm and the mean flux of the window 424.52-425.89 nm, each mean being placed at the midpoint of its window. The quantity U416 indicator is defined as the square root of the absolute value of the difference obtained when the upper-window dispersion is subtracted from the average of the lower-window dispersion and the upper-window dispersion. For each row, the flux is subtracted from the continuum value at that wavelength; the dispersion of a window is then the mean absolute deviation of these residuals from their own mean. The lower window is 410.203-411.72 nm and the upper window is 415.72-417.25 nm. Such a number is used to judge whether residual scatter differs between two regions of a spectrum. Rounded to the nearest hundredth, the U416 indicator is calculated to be 0.08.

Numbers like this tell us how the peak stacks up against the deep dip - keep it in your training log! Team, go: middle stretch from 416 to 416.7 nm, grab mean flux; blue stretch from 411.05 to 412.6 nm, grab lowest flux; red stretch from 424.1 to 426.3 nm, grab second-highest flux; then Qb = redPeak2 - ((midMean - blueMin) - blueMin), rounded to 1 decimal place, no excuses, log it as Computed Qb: 14.3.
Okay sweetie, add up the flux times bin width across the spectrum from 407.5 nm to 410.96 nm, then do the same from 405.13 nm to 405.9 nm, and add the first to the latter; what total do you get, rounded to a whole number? 30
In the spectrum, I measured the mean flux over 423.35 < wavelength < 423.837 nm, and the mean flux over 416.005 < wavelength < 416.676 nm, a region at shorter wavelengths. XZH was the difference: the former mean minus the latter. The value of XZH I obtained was 0.49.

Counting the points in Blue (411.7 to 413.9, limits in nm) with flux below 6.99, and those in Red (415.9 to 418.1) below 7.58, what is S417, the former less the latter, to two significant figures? -16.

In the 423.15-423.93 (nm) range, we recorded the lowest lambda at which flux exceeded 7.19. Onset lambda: 423.203 nm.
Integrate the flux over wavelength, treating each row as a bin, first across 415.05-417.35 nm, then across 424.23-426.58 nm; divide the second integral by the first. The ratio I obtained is 1.12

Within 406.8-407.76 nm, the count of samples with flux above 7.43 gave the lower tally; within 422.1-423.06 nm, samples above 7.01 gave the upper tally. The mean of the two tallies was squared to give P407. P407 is 16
